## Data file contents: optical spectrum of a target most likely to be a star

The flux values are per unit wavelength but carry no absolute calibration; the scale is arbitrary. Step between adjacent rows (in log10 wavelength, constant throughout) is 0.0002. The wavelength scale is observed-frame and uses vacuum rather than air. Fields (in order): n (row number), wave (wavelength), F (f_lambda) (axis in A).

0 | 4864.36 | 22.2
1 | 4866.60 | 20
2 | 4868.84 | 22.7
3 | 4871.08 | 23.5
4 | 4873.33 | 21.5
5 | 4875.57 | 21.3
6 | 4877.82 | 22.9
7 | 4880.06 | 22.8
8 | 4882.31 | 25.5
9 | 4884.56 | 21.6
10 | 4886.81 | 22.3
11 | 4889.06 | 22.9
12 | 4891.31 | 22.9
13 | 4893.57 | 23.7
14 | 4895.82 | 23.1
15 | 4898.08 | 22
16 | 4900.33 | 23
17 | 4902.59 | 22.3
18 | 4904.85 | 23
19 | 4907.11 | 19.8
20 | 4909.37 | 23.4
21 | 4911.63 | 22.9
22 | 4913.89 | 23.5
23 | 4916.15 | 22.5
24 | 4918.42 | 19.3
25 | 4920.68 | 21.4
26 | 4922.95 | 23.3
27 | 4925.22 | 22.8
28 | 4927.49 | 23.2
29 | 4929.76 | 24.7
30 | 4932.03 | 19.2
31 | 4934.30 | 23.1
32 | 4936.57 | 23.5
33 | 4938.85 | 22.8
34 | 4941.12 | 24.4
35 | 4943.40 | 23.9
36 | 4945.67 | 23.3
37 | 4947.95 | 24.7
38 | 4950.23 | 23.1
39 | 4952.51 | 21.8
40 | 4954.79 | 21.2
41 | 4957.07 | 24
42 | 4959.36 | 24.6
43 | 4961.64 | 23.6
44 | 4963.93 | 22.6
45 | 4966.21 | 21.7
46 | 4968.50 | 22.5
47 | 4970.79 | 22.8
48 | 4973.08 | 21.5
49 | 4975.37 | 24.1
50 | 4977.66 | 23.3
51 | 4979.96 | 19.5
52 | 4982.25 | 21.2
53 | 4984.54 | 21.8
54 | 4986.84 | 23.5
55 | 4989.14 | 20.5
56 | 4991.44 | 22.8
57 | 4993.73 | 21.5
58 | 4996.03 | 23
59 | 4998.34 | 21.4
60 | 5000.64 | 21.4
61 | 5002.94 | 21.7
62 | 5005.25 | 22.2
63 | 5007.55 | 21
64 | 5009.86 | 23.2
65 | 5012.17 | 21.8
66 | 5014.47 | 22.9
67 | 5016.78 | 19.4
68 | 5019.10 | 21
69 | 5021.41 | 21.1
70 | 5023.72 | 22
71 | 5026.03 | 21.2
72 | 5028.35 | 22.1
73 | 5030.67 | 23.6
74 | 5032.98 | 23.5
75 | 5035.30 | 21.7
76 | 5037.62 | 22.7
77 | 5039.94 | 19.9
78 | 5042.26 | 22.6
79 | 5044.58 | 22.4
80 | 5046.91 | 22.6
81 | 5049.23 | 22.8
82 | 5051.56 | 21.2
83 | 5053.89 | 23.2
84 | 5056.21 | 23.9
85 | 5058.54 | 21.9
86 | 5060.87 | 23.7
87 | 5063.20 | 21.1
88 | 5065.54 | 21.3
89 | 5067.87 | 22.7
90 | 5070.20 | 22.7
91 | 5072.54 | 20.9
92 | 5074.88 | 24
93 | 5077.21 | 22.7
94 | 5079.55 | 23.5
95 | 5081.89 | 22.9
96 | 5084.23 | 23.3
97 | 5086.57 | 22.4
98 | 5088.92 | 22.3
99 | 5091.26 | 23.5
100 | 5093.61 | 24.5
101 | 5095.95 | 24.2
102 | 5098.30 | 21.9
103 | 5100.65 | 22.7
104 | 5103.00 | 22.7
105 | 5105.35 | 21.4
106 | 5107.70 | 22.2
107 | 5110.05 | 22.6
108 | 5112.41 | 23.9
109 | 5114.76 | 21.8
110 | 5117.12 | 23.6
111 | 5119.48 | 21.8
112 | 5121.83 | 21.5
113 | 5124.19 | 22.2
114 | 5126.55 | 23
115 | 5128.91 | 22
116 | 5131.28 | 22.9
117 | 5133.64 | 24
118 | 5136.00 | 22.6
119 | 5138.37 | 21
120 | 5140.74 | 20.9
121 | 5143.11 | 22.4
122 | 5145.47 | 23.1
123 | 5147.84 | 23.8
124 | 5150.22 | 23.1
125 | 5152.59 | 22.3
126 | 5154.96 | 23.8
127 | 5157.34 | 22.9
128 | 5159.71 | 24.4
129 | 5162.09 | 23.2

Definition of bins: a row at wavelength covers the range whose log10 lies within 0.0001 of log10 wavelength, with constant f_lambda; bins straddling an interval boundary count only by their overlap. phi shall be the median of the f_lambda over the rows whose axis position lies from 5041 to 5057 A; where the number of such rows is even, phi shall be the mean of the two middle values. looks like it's 22.6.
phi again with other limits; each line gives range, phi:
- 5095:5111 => 22.6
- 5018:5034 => 22.0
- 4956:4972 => 22.8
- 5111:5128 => 22.2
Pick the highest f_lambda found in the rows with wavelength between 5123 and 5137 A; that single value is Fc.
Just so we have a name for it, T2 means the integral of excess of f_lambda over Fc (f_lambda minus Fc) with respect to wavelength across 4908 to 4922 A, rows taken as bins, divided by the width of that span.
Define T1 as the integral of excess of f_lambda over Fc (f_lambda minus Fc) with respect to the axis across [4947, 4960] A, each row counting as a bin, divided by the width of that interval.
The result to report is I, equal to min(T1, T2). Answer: -1.86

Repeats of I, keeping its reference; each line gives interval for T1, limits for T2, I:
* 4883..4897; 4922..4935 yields -1.30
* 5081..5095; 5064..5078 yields -1.66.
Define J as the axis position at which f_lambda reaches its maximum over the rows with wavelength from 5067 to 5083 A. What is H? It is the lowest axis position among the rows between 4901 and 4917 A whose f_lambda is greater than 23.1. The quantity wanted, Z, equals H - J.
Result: -165.5 A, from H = 4909.37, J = 5074.88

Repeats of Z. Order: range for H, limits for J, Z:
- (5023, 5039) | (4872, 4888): 148.4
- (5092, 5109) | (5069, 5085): 18.7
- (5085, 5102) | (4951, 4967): 131.9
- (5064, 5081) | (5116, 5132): -42.2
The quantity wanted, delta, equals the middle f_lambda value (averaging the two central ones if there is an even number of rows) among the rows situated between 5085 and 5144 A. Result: 22.4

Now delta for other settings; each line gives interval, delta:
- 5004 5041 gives 21.9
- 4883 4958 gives 23.0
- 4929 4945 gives 23.5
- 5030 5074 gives 22.6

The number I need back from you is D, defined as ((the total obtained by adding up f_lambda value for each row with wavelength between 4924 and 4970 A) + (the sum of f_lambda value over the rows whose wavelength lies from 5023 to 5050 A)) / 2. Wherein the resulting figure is 364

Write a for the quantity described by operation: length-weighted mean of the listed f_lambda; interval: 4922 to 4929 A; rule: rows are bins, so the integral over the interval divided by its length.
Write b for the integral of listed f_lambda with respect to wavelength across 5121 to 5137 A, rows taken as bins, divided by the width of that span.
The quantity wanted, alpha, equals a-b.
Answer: 0.5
